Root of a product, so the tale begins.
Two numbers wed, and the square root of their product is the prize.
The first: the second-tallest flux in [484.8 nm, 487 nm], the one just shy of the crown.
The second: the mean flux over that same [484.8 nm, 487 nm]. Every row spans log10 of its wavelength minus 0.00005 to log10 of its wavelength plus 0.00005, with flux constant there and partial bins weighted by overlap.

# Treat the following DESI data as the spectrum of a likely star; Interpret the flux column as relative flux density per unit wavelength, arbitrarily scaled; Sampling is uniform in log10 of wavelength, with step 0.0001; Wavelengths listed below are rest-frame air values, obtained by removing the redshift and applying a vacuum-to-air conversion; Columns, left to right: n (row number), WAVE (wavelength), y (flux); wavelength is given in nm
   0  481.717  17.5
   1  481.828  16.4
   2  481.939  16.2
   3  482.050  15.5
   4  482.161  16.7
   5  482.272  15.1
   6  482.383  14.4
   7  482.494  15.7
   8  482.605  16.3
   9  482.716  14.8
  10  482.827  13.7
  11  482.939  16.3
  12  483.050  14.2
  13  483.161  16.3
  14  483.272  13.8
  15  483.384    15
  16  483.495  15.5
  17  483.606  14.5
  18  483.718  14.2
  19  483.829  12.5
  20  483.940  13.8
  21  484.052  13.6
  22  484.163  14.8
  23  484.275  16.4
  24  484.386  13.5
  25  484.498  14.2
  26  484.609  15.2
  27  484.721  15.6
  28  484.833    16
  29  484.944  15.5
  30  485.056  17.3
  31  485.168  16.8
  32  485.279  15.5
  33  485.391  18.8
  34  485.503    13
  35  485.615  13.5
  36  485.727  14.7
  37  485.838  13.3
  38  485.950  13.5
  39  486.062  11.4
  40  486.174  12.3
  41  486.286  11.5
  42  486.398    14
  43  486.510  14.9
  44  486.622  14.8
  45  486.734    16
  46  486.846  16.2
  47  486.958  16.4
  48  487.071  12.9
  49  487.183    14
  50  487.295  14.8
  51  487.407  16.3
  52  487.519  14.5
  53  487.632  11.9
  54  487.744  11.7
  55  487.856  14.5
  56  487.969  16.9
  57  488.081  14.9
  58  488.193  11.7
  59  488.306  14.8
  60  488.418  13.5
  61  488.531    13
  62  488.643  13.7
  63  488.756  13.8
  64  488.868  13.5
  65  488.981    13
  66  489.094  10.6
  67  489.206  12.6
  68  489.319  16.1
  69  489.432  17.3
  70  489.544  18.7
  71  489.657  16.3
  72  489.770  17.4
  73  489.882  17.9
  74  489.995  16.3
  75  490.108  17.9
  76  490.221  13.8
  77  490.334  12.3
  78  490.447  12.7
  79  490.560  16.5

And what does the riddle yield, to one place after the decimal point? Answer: 16.0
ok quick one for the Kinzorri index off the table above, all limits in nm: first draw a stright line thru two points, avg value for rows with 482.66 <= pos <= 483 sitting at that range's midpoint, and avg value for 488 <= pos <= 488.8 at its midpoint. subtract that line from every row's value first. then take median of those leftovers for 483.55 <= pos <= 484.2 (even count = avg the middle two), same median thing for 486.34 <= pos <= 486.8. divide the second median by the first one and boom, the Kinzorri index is -1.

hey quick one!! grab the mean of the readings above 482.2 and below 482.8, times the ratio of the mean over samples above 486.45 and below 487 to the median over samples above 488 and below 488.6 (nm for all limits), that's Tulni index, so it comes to 17.7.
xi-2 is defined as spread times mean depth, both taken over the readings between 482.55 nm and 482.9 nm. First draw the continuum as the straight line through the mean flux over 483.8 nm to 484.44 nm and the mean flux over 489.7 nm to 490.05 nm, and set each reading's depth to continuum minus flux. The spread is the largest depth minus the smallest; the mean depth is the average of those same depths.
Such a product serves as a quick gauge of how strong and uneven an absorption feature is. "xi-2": -4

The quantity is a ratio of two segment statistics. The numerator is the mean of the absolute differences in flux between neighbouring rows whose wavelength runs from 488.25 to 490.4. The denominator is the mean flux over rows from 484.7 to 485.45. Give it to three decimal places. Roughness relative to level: 0.090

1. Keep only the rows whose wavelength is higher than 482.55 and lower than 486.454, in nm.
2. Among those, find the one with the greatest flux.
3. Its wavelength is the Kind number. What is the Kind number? 485.391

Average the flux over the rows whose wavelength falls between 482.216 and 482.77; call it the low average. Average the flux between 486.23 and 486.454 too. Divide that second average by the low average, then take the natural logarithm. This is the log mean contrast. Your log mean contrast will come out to -0.18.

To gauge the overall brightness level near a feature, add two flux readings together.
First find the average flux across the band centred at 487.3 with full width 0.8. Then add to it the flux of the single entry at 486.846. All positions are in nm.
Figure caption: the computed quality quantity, 30.6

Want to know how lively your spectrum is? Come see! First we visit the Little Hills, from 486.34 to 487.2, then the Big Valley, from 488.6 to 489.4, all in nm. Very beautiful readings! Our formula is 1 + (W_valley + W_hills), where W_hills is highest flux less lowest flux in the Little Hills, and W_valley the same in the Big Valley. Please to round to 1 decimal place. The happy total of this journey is 10.0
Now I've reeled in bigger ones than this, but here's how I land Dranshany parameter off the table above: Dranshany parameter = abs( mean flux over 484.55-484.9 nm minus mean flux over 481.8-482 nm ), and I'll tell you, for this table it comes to 0.7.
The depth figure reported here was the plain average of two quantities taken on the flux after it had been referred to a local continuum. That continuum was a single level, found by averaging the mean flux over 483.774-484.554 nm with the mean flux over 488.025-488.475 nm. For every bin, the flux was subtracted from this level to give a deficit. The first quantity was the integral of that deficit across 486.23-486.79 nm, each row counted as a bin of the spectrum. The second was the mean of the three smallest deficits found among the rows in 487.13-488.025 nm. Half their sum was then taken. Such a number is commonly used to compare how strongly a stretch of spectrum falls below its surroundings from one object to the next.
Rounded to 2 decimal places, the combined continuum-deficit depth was -1.13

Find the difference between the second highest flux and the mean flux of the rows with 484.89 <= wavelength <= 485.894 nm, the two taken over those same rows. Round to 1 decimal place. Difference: 1.9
